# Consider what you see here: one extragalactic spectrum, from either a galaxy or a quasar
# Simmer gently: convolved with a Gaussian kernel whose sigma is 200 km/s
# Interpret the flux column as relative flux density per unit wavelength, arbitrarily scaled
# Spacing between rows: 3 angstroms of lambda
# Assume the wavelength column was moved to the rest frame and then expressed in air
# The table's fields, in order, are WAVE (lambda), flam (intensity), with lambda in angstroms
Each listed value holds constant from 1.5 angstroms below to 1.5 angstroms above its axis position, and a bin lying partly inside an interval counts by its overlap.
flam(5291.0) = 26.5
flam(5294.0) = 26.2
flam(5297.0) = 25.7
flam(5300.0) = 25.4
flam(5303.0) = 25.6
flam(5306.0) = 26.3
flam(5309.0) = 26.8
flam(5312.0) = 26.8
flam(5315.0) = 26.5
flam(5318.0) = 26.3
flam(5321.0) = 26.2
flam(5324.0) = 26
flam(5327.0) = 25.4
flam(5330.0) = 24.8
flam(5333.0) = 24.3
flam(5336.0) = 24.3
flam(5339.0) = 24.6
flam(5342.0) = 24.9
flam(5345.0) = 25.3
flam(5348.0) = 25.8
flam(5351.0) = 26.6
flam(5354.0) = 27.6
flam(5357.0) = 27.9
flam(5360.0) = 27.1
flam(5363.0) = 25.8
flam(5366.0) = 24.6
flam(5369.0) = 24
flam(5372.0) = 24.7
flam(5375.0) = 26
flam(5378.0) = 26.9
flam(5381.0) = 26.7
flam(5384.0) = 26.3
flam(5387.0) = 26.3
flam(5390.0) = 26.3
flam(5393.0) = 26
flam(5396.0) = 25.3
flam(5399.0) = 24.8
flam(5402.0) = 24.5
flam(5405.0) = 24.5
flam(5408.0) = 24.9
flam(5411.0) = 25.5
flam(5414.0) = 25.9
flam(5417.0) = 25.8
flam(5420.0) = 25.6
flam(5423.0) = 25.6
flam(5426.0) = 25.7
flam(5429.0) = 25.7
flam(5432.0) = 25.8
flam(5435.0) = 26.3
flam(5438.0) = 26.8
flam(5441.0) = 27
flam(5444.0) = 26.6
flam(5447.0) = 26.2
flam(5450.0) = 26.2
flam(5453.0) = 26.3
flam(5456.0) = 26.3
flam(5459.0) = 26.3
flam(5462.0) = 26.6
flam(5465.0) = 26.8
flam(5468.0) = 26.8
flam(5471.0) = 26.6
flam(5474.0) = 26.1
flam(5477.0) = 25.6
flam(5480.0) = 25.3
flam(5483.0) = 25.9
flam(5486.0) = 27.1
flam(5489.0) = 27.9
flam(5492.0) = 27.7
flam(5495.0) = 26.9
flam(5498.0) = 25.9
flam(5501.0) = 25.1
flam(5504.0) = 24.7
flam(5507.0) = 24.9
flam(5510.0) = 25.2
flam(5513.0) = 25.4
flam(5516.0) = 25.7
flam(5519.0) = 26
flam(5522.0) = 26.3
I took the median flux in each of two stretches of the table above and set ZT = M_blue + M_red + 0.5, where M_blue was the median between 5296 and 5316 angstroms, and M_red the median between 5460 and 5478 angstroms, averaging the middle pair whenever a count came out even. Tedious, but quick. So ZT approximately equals 53.4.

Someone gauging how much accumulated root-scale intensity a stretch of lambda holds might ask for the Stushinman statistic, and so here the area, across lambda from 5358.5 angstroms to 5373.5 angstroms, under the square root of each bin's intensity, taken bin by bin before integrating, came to 75.3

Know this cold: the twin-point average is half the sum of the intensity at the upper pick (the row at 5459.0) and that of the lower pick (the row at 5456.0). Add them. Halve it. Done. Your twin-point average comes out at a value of 26.3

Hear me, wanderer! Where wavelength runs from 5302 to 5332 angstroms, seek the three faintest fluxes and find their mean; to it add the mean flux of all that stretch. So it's 51.3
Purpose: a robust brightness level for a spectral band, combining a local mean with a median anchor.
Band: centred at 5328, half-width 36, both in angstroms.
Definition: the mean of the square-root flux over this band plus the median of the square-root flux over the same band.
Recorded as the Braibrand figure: 10.2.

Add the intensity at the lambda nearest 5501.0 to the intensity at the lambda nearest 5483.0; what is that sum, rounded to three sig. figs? 51.0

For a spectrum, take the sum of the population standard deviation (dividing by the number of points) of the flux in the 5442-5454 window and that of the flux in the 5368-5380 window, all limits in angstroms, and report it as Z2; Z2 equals 1.29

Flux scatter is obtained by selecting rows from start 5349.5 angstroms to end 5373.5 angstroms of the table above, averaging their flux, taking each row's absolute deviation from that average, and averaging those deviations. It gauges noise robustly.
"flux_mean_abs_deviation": 1.3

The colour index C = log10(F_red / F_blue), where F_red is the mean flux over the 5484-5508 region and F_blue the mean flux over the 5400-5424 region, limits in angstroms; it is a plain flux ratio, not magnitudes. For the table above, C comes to 0.017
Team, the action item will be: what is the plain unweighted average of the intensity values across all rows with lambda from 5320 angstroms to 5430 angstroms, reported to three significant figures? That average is 25.6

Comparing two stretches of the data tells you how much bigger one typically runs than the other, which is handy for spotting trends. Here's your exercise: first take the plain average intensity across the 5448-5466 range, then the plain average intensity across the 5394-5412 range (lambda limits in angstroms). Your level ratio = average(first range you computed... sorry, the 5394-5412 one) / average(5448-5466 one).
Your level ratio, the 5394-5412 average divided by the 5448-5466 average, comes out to 0.94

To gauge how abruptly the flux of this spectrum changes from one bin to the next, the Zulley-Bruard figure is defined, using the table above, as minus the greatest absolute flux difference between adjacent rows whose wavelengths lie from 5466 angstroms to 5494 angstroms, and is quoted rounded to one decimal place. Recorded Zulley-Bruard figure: -1.2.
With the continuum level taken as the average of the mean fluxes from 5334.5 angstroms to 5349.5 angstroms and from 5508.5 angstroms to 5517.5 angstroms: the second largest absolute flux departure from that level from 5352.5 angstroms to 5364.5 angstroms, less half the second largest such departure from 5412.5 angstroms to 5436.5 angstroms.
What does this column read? 2.0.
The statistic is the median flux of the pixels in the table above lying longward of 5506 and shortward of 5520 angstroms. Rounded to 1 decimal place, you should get 25.4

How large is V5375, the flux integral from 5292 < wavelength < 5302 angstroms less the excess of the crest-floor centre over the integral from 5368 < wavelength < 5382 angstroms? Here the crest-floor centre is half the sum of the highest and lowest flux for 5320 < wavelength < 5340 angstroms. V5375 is 592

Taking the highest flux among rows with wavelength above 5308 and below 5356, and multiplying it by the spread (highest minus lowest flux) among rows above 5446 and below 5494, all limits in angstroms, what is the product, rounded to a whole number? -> 72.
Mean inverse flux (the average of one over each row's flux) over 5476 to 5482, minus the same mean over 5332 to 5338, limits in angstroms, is -0.0019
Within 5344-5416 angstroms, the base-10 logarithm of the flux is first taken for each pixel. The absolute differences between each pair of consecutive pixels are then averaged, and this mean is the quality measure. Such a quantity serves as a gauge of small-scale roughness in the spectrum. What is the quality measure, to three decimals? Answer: 0.010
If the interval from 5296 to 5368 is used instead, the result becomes 0.008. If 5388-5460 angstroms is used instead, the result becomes 0.004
